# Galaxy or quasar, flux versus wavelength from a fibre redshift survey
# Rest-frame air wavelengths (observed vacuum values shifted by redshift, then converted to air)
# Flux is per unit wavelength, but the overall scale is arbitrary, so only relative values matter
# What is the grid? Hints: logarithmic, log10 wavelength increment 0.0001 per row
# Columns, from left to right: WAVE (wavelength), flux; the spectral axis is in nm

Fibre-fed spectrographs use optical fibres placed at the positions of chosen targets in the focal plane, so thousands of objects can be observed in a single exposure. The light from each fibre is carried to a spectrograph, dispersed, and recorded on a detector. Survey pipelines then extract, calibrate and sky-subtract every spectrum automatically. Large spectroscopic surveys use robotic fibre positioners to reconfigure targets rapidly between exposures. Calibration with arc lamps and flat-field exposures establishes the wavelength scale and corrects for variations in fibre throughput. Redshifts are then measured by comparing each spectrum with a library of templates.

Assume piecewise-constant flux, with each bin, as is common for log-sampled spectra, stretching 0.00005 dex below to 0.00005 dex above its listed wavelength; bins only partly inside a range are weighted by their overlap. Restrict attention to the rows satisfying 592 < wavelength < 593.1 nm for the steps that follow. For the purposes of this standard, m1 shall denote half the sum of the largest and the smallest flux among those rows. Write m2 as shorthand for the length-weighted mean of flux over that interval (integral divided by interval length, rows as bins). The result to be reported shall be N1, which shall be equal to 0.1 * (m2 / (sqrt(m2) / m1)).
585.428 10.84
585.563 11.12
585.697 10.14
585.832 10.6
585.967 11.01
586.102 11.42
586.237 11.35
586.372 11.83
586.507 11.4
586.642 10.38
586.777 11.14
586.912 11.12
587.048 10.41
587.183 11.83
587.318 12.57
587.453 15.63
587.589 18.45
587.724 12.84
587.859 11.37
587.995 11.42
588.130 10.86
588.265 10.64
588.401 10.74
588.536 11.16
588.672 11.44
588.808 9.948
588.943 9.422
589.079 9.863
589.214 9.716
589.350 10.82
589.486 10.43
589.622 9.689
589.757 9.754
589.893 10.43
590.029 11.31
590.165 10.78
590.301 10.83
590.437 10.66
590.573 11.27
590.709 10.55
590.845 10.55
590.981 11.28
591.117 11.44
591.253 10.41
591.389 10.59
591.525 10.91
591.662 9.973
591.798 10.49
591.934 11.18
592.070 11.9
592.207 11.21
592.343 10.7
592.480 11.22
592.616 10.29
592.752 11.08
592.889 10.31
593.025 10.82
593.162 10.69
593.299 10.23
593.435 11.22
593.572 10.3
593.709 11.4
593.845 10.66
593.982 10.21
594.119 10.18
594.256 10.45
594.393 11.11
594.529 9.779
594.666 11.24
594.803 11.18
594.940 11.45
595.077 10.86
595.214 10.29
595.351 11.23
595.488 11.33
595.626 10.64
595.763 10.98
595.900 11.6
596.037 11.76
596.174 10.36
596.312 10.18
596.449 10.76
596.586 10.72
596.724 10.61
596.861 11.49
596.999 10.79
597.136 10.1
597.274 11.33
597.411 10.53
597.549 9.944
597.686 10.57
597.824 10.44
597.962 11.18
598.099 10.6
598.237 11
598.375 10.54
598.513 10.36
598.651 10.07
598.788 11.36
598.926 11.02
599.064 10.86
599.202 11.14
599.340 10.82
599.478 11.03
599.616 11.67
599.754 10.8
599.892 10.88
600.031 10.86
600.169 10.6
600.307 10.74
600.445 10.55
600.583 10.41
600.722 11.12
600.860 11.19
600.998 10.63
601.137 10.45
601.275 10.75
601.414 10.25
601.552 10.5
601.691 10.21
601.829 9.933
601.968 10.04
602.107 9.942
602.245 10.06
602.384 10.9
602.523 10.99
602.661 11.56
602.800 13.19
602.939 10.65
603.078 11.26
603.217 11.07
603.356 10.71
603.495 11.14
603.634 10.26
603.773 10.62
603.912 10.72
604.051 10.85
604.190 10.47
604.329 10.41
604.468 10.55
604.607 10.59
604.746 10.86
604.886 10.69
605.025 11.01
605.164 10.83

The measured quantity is 3.67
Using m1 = 11.1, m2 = 10.9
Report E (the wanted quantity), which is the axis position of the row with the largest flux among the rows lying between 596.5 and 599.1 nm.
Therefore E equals 596.861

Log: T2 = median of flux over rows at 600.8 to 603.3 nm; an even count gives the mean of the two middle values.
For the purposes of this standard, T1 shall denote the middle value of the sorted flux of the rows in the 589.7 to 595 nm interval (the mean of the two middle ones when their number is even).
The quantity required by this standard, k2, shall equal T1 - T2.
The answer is 0.06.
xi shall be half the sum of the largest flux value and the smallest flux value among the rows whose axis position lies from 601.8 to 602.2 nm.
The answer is 10.0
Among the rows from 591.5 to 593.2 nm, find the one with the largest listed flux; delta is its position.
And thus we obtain 592.070 nm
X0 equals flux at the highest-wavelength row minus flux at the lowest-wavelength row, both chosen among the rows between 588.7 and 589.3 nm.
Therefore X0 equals -0.2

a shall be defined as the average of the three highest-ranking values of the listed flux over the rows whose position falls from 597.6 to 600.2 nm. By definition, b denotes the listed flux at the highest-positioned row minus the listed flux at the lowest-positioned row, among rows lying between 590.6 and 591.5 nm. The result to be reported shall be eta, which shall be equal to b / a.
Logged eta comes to 0.00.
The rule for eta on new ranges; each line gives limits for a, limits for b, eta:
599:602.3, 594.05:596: 0.13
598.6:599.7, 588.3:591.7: -0.07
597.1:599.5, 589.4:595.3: -0.01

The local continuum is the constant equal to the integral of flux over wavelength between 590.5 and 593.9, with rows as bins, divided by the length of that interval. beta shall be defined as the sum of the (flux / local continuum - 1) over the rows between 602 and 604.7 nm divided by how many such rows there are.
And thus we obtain 0.001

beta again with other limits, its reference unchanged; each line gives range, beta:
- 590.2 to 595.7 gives -0.002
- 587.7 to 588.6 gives 0.043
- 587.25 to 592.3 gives 0.030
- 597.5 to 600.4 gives -0.004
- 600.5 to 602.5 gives -0.034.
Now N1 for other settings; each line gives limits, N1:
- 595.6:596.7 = 3.62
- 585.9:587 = 3.71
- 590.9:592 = 3.52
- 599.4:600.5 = 3.67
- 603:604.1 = 3.54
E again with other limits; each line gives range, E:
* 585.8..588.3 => 587.589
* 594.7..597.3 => 596.037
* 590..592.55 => 592.070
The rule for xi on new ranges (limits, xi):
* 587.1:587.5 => 13.7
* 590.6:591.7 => 10.7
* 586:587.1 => 11.1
